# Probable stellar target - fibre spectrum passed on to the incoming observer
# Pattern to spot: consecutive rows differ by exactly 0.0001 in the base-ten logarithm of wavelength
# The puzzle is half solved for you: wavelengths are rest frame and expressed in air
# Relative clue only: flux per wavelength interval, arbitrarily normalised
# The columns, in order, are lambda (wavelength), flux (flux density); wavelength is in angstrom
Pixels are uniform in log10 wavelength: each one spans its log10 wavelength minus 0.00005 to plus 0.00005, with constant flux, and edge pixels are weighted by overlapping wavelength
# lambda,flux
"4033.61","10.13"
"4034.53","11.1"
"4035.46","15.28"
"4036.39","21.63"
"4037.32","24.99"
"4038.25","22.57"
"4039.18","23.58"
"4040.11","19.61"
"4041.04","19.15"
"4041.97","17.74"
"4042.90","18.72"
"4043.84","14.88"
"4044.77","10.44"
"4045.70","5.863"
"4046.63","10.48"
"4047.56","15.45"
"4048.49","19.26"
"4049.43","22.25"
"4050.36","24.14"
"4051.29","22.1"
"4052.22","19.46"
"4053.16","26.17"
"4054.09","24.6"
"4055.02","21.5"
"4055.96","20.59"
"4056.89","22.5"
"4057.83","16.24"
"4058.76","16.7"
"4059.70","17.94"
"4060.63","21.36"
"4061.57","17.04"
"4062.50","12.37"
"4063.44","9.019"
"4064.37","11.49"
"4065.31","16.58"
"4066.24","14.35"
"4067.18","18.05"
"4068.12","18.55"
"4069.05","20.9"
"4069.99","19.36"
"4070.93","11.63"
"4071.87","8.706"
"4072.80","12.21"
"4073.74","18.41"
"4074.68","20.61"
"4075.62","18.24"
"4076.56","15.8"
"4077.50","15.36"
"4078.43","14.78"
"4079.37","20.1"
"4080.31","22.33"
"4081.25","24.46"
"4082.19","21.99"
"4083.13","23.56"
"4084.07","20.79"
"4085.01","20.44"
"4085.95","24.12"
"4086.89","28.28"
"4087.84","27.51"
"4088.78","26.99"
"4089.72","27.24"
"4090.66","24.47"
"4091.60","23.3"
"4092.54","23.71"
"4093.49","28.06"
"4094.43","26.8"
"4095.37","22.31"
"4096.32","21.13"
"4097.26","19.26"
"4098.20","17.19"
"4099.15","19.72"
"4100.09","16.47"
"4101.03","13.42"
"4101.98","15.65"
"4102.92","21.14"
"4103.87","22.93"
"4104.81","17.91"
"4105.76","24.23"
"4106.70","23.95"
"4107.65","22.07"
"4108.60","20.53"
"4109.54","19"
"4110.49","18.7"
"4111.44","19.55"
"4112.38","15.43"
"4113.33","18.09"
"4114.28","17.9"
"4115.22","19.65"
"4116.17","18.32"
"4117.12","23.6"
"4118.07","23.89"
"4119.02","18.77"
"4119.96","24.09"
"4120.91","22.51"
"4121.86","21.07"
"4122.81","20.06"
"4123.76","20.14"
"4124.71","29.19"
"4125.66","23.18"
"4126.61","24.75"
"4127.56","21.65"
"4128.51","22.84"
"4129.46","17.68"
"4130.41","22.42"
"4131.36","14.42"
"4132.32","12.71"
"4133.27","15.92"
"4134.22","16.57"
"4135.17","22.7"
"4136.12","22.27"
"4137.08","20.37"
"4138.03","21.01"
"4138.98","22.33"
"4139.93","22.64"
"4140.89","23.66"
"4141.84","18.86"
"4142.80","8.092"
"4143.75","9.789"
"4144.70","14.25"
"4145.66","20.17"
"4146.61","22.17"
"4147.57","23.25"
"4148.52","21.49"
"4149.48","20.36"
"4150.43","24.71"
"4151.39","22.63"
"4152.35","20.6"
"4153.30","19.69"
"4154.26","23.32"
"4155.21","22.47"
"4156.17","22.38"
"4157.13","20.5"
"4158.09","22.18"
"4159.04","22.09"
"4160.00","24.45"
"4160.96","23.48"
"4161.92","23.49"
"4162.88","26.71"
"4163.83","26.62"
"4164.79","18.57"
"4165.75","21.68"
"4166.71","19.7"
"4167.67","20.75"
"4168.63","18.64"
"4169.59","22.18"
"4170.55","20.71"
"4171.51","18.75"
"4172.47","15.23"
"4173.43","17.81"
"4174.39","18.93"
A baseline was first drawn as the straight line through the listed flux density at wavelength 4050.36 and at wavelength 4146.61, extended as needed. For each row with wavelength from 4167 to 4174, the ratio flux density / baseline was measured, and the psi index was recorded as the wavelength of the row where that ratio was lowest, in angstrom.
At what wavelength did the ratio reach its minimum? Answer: 4172.47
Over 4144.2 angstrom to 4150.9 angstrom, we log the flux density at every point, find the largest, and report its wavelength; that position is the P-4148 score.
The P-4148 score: 4150.43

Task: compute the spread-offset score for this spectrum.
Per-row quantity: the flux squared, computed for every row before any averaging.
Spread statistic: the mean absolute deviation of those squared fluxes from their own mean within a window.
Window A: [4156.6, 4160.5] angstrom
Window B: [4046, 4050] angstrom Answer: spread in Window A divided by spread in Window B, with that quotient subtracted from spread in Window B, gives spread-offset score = 129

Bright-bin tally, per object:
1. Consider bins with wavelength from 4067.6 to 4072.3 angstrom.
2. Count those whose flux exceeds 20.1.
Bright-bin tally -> 1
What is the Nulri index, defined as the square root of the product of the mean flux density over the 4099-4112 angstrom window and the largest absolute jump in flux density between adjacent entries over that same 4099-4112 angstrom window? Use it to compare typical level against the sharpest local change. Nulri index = 11.1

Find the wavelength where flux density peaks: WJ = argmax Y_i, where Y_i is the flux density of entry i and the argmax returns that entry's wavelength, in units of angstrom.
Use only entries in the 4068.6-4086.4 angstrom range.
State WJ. 4081.25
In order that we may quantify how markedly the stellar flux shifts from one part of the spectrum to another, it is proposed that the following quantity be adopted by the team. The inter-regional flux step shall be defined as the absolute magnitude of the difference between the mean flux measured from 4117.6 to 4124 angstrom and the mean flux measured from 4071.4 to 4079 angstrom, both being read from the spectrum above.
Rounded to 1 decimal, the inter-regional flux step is 6.0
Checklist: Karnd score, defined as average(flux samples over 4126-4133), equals 19.5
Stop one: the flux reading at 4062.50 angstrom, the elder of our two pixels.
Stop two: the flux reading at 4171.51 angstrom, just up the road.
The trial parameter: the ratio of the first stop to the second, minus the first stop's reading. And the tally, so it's -12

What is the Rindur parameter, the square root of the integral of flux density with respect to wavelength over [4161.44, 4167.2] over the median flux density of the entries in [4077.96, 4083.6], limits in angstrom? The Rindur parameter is 2.43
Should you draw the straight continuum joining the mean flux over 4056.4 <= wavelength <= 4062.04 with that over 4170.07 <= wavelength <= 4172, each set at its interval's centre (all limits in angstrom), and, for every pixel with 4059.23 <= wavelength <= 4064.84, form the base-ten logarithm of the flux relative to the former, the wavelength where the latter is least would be 4063.44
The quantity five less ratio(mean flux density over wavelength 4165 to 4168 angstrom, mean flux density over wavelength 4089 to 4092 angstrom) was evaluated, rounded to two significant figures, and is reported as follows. 4.2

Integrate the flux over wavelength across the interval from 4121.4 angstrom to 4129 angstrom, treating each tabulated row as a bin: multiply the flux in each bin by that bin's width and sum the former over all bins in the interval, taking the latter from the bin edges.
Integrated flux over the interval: 174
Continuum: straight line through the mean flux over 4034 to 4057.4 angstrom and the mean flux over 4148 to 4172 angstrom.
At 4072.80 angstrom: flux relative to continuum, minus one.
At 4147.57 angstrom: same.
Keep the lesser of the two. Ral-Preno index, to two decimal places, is -0.38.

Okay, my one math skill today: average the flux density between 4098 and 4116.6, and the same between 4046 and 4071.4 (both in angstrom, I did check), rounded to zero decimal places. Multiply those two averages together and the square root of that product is 19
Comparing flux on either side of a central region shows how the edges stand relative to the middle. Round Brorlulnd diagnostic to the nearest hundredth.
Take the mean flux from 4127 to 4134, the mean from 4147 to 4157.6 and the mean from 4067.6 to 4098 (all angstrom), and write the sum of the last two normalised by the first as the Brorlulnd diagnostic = 2.35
